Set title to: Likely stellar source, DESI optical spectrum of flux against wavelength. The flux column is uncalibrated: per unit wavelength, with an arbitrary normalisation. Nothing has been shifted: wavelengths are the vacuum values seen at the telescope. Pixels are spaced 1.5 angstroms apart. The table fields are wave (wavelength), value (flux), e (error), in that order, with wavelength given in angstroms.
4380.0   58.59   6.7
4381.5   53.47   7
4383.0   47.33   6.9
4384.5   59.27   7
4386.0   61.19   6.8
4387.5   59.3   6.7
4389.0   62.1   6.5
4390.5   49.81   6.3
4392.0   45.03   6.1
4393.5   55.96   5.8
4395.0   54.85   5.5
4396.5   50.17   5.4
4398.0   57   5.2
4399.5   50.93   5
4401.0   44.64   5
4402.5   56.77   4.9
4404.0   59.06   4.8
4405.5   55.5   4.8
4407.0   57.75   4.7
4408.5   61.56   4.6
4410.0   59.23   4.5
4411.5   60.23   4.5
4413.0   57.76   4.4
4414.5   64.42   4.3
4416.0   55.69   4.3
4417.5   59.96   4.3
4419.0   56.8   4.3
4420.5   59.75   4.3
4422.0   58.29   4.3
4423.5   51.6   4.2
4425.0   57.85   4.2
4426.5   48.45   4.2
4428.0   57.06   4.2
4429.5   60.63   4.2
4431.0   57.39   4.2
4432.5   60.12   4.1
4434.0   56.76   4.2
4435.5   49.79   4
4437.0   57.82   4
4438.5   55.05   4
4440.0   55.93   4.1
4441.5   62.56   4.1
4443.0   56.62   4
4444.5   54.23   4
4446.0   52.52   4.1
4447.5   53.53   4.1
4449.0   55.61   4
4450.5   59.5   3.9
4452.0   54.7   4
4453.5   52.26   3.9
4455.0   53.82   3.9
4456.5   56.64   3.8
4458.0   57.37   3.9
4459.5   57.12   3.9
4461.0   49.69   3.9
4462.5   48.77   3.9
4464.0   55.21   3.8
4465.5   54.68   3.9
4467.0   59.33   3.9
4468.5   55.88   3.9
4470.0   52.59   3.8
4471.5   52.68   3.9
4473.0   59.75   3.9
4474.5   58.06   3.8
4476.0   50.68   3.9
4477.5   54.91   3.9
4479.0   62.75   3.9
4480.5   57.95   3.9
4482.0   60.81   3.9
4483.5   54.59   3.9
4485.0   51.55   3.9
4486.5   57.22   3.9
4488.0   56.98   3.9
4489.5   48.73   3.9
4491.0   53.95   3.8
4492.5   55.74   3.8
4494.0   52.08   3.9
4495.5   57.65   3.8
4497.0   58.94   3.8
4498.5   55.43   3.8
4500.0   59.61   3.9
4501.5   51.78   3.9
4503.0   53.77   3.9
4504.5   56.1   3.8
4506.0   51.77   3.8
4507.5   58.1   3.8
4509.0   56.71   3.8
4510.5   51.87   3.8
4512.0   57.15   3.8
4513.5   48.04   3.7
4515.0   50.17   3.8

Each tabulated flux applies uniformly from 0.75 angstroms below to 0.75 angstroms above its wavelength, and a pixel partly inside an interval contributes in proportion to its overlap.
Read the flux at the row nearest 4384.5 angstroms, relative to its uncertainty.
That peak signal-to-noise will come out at 8.5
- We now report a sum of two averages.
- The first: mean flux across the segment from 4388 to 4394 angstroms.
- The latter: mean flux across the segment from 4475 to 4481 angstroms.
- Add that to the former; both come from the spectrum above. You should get 110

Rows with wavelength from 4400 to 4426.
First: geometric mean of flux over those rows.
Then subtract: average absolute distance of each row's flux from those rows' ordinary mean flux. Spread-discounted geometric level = 54.5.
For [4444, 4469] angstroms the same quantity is 52.5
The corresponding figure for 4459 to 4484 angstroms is 52.3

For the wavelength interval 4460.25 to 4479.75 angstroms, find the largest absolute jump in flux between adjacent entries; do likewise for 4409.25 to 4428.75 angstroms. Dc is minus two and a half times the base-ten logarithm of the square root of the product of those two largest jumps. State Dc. -2.33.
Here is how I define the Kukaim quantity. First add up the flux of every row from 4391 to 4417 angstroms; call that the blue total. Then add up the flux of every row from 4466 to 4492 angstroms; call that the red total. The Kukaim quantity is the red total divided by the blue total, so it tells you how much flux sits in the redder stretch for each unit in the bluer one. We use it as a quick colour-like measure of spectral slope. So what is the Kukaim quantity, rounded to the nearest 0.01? 1.00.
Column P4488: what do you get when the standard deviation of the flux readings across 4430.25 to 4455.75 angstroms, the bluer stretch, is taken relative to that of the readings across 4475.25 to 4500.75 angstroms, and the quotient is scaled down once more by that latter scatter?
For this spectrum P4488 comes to 0.23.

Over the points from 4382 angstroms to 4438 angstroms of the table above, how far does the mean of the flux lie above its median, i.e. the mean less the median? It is -1.2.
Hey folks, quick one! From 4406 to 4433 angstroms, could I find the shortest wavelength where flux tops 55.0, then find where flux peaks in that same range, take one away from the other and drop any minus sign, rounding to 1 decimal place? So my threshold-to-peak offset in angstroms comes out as 7.5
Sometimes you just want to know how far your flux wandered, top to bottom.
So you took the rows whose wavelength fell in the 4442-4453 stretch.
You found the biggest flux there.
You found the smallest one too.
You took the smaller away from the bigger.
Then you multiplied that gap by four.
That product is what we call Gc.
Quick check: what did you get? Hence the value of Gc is 28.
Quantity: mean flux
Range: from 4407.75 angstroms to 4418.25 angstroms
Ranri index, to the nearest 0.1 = 59.8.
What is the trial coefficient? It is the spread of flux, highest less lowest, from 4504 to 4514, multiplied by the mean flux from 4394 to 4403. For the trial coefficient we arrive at 527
